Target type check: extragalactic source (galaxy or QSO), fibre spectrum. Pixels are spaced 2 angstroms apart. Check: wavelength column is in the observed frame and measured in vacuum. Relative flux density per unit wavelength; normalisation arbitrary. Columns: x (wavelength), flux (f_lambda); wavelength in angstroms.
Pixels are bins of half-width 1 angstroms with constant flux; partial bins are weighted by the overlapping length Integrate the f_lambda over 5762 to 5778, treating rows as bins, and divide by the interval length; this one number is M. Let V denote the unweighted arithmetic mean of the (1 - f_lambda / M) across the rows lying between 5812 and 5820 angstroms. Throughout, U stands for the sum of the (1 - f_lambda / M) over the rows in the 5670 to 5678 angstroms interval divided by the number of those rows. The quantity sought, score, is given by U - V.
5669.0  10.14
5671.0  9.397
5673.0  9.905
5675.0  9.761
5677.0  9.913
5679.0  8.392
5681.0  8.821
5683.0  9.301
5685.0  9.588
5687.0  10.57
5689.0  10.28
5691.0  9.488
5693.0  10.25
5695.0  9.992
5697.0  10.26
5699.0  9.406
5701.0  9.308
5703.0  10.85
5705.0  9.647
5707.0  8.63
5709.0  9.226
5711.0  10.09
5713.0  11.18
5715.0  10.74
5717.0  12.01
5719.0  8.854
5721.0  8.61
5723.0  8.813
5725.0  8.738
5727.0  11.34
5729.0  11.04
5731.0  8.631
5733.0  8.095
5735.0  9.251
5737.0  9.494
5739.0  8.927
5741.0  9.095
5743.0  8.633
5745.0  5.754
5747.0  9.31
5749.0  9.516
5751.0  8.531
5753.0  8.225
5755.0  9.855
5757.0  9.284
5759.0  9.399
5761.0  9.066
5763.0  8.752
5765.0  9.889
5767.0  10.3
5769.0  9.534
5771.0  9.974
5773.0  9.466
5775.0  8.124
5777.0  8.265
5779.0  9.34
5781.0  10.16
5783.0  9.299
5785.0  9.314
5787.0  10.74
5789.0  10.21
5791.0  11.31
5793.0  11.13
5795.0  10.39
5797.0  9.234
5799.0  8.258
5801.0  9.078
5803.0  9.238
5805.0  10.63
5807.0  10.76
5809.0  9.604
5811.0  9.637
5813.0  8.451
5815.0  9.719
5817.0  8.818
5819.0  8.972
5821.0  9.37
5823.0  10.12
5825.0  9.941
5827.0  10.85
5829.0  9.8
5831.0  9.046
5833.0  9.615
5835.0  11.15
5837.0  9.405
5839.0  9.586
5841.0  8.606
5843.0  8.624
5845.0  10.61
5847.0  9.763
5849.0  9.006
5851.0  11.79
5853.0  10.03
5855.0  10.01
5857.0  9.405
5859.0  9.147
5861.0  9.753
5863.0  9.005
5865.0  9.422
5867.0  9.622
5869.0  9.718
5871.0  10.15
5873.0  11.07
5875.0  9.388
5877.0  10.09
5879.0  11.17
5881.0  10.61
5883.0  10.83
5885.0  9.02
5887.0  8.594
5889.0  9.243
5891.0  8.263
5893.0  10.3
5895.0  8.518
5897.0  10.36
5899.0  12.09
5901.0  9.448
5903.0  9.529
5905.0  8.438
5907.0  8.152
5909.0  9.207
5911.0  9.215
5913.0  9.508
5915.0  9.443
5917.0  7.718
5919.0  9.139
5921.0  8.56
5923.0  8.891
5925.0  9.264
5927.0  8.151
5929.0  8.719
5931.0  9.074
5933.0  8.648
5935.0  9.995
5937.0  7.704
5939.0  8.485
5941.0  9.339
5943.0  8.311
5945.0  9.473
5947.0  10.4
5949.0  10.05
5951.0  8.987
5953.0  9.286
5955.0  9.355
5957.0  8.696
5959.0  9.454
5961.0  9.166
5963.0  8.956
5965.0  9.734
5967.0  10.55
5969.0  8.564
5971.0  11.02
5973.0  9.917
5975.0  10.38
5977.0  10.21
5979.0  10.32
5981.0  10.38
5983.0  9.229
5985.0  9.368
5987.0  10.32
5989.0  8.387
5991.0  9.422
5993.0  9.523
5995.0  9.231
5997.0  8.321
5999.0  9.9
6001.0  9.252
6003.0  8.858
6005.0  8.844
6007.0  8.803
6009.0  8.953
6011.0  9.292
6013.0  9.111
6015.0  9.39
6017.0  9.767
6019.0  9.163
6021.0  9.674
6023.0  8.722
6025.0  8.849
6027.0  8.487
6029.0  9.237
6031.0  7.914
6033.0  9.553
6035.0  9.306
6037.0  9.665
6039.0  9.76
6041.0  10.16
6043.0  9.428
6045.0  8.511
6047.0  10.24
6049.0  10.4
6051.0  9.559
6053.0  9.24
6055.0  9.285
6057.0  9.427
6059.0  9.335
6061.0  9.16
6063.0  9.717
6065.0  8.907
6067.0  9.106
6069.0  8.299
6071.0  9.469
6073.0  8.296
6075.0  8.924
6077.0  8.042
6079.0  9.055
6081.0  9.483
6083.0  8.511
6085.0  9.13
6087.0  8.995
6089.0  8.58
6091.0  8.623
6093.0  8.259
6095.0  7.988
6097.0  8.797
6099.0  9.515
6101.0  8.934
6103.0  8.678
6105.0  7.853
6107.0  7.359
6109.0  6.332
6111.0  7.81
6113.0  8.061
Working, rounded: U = -0.049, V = 0.03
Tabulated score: -0.08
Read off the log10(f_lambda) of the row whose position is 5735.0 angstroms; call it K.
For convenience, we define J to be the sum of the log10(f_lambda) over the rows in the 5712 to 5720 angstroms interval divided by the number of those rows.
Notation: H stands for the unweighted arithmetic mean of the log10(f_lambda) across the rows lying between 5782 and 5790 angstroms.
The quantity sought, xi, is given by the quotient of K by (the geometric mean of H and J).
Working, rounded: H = 0.99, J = 1.03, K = 0.97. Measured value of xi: 0.96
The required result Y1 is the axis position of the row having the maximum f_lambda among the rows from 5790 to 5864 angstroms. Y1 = 5851.0 angstroms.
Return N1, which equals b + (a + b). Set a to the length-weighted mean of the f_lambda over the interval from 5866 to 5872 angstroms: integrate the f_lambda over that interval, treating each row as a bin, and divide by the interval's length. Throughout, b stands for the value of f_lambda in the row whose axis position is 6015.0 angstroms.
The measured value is 29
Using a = 9.8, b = 9.39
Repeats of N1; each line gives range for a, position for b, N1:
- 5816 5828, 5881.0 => 31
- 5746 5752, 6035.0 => 28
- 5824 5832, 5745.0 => 21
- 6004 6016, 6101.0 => 27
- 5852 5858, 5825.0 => 30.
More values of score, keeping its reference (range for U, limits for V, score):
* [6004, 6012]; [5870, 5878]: 0.13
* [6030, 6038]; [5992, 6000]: 0.01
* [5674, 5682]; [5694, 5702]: 0.06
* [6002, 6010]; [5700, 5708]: 0.08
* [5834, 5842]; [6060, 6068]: -0.05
